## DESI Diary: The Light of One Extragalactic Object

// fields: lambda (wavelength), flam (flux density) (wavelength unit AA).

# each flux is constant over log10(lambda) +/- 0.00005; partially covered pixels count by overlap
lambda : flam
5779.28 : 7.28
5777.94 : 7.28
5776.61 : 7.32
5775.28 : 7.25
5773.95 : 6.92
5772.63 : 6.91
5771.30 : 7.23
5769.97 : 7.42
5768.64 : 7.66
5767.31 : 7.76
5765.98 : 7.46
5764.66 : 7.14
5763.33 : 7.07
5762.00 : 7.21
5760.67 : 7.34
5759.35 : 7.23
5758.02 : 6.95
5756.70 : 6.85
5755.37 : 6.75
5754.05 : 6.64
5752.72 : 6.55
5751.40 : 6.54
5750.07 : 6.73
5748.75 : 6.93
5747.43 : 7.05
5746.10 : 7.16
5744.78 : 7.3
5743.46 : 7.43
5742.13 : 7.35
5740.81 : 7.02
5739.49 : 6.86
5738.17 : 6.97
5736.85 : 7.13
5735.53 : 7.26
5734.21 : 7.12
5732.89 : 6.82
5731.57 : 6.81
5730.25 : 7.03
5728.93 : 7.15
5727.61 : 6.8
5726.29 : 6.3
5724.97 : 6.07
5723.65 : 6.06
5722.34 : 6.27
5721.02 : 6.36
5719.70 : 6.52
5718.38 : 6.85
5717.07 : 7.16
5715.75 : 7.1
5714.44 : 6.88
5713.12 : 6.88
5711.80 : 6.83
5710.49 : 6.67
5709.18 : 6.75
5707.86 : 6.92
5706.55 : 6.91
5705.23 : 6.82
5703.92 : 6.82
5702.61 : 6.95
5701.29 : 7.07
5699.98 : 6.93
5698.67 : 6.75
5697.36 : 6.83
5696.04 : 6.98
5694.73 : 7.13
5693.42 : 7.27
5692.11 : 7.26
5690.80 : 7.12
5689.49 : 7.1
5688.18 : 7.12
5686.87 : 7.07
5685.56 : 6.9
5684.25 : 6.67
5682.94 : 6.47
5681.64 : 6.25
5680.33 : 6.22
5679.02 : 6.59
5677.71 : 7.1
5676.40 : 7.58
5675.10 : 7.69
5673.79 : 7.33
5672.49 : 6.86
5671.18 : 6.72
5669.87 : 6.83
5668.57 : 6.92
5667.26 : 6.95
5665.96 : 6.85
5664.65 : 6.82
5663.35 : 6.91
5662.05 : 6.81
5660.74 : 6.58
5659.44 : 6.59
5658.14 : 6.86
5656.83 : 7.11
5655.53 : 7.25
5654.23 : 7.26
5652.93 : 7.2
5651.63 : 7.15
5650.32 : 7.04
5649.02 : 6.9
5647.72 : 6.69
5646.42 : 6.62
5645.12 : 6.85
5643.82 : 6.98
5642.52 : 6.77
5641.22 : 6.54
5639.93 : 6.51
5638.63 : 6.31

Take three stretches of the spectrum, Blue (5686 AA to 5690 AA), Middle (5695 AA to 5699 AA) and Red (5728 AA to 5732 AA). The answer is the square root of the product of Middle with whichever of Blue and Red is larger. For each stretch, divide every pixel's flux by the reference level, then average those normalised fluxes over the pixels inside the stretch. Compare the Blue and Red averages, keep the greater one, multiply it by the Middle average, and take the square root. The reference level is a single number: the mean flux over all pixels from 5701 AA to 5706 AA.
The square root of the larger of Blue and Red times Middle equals 1.01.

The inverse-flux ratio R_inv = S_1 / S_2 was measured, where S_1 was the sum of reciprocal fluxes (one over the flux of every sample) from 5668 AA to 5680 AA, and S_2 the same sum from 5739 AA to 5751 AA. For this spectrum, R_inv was 1.00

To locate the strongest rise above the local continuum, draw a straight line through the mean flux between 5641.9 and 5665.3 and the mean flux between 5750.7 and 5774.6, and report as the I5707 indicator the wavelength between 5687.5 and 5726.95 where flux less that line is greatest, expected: 5693.42 AA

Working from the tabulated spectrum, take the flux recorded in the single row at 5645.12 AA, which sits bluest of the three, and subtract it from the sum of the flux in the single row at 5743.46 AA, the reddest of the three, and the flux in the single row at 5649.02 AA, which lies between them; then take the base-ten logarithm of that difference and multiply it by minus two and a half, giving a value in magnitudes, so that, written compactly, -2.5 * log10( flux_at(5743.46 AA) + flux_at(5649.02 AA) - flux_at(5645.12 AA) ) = -2.18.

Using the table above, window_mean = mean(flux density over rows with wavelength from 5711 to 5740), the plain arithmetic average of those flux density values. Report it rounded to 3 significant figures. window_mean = 6.78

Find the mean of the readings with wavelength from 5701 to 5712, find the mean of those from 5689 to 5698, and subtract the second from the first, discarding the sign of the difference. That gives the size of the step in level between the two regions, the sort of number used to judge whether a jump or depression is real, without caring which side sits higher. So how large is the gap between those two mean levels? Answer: 0.24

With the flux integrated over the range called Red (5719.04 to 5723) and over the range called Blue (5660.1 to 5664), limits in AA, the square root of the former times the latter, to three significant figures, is 25.8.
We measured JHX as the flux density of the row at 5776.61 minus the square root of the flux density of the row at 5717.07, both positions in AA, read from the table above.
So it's 4.6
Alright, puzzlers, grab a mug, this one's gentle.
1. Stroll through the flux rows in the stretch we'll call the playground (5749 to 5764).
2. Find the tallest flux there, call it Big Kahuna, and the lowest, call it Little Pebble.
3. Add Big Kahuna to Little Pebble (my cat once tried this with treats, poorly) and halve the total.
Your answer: 6.94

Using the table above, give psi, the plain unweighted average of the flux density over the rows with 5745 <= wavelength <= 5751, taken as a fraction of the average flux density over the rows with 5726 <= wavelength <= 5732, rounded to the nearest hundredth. 1.02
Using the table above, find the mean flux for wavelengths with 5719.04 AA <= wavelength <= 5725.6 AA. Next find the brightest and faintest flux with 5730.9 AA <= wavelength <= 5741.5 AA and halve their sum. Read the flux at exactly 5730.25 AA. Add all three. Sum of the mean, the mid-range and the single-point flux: 20.3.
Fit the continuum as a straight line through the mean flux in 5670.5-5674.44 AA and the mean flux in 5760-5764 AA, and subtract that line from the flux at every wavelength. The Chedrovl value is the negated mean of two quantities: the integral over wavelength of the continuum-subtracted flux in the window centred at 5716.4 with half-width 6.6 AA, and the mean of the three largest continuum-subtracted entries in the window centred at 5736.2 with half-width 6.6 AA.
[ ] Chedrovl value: 2.1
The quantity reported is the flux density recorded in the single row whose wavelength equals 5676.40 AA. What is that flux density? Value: 7.58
